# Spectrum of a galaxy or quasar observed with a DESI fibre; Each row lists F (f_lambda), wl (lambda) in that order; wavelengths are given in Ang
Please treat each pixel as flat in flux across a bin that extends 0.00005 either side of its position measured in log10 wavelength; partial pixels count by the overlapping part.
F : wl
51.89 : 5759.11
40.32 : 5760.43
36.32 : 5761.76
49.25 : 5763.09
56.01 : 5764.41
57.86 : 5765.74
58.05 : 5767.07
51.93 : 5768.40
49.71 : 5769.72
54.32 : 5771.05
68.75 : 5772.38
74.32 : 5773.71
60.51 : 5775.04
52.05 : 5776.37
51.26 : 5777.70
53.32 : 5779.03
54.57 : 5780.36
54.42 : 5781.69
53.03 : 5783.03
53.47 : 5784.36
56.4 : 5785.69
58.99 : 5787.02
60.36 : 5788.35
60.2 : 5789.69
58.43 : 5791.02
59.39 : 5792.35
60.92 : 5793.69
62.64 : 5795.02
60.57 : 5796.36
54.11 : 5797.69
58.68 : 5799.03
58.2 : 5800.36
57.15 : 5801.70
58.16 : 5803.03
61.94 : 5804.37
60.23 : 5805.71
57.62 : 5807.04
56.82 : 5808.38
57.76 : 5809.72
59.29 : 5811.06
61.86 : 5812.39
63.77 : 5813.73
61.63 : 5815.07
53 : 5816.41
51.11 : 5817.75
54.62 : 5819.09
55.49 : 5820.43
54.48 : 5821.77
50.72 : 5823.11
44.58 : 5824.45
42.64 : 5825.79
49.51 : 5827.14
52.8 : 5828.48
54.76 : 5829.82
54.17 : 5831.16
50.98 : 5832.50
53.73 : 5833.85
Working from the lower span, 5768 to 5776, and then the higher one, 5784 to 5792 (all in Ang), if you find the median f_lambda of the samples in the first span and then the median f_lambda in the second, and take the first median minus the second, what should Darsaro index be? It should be -1.3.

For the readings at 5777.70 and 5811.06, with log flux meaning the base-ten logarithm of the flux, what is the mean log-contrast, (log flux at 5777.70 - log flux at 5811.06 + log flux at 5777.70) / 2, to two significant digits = 0.82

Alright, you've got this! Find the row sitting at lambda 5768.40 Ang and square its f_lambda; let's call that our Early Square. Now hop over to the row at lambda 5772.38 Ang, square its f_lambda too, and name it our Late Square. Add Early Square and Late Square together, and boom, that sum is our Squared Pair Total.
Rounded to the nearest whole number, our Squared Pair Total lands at 7423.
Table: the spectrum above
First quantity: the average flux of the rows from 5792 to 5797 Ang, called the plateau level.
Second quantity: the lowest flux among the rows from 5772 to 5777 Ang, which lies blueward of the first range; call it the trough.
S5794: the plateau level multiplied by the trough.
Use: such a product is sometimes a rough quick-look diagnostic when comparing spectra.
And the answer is 3169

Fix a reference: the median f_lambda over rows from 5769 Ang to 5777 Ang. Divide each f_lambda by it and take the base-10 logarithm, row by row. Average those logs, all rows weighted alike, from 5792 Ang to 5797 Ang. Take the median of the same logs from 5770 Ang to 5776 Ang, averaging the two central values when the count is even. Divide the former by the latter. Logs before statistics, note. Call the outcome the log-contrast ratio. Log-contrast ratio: 0.5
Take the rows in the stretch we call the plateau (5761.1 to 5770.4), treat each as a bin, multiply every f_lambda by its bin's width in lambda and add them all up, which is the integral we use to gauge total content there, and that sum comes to 477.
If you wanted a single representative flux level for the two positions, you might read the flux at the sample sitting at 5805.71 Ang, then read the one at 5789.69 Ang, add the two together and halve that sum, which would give 60.2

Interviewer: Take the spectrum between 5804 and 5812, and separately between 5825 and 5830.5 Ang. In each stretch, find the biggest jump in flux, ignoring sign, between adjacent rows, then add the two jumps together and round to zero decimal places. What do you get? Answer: 9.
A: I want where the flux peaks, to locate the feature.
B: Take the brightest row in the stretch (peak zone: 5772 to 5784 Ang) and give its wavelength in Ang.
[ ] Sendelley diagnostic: 5773.71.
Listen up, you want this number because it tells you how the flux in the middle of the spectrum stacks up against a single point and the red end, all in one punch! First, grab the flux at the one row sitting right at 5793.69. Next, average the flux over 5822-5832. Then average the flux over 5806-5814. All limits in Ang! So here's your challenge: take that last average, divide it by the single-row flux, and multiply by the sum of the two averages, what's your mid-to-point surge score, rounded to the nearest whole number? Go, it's 107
